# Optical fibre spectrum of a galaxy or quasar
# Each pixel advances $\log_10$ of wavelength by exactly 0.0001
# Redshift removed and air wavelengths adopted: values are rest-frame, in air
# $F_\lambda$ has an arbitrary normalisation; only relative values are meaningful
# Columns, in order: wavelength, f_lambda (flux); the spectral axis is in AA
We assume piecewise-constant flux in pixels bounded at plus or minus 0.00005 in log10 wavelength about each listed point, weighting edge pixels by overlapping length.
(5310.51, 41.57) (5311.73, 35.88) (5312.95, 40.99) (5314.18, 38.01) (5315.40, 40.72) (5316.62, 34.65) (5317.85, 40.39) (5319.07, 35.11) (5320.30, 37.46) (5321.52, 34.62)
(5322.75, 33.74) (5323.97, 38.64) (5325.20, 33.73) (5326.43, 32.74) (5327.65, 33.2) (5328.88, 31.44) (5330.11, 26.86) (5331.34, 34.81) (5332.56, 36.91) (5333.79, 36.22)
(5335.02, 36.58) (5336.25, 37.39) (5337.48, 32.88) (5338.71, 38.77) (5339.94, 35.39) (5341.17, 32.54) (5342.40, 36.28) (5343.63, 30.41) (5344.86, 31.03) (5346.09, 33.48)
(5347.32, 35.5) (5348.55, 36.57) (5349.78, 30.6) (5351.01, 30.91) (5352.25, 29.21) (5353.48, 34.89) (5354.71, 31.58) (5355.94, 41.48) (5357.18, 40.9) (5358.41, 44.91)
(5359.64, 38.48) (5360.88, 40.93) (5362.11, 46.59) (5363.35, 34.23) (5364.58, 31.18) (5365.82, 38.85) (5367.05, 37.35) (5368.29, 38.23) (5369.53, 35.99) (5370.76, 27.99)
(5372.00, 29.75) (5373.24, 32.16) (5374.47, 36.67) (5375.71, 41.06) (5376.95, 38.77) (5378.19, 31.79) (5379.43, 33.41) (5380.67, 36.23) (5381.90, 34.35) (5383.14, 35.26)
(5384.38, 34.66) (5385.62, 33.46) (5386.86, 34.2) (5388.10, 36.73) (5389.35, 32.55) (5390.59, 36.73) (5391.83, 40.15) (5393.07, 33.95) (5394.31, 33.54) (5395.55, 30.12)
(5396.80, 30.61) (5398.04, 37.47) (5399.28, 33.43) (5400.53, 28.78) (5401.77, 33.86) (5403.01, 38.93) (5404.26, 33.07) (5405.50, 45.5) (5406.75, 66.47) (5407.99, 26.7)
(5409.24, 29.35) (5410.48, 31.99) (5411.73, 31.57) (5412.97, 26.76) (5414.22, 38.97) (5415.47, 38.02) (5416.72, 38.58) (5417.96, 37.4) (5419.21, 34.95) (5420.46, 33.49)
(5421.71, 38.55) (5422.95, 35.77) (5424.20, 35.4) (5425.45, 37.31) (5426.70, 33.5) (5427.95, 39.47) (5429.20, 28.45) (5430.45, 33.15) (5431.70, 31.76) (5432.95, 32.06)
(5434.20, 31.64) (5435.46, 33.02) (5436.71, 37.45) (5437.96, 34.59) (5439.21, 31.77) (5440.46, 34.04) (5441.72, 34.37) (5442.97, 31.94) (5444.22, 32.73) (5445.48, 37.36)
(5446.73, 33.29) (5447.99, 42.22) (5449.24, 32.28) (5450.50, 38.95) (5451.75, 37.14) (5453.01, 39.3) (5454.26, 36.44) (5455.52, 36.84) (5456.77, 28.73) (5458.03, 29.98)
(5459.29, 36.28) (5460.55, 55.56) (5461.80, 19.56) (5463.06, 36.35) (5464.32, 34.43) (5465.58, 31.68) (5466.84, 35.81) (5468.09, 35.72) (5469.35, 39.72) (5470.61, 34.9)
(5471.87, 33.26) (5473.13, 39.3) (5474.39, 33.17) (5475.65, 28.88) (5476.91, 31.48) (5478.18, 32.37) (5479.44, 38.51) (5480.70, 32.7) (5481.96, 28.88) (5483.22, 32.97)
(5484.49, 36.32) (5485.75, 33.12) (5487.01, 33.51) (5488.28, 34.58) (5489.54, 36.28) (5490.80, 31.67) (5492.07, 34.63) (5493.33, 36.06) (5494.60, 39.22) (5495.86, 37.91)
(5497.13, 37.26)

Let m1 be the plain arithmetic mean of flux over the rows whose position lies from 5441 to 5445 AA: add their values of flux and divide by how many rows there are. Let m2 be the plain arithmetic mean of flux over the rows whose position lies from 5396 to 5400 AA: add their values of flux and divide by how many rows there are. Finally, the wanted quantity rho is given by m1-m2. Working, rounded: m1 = 33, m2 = 33.8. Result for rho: -1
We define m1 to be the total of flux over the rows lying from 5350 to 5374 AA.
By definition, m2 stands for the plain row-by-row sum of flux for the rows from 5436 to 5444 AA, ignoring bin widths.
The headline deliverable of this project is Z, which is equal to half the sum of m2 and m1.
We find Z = 445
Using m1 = 686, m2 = 204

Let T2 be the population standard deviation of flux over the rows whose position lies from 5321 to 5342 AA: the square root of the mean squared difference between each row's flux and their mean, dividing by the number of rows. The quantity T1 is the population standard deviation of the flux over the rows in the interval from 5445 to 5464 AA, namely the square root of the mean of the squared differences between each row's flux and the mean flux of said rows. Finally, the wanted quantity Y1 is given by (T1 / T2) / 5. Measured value 0.52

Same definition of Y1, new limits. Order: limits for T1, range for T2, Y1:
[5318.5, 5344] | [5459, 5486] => 0.09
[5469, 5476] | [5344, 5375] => 0.16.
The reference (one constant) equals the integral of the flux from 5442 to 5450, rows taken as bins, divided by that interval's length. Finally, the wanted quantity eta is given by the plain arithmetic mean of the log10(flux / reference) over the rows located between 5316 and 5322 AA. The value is 0.02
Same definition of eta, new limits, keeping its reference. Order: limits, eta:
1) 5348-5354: -0.03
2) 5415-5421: 0.02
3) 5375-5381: 0.01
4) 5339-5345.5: -0.02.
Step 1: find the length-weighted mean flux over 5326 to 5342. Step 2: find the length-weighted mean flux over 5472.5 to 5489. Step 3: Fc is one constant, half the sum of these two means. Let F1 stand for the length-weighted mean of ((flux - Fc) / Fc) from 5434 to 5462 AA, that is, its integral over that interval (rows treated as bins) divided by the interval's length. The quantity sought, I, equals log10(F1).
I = -1.4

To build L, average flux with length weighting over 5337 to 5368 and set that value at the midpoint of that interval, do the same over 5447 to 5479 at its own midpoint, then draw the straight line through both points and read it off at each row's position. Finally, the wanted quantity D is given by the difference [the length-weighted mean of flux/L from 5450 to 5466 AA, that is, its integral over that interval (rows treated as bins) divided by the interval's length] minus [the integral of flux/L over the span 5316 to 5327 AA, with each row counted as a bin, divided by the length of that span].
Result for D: 0.017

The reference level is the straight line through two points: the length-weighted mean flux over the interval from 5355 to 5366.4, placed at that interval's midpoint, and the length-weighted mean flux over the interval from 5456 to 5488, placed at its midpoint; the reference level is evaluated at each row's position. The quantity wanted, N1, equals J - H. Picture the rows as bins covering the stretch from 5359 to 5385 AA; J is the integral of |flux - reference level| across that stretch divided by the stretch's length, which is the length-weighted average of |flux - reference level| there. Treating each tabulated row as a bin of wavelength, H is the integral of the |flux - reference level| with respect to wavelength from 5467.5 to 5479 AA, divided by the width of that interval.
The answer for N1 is 1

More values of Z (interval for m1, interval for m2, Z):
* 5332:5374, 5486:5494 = 706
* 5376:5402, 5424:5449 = 703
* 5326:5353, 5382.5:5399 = 595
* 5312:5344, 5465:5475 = 602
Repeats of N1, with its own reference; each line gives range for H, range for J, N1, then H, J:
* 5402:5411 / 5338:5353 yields -2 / 9.3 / 6.8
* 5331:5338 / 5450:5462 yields 1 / 4.9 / 5.9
